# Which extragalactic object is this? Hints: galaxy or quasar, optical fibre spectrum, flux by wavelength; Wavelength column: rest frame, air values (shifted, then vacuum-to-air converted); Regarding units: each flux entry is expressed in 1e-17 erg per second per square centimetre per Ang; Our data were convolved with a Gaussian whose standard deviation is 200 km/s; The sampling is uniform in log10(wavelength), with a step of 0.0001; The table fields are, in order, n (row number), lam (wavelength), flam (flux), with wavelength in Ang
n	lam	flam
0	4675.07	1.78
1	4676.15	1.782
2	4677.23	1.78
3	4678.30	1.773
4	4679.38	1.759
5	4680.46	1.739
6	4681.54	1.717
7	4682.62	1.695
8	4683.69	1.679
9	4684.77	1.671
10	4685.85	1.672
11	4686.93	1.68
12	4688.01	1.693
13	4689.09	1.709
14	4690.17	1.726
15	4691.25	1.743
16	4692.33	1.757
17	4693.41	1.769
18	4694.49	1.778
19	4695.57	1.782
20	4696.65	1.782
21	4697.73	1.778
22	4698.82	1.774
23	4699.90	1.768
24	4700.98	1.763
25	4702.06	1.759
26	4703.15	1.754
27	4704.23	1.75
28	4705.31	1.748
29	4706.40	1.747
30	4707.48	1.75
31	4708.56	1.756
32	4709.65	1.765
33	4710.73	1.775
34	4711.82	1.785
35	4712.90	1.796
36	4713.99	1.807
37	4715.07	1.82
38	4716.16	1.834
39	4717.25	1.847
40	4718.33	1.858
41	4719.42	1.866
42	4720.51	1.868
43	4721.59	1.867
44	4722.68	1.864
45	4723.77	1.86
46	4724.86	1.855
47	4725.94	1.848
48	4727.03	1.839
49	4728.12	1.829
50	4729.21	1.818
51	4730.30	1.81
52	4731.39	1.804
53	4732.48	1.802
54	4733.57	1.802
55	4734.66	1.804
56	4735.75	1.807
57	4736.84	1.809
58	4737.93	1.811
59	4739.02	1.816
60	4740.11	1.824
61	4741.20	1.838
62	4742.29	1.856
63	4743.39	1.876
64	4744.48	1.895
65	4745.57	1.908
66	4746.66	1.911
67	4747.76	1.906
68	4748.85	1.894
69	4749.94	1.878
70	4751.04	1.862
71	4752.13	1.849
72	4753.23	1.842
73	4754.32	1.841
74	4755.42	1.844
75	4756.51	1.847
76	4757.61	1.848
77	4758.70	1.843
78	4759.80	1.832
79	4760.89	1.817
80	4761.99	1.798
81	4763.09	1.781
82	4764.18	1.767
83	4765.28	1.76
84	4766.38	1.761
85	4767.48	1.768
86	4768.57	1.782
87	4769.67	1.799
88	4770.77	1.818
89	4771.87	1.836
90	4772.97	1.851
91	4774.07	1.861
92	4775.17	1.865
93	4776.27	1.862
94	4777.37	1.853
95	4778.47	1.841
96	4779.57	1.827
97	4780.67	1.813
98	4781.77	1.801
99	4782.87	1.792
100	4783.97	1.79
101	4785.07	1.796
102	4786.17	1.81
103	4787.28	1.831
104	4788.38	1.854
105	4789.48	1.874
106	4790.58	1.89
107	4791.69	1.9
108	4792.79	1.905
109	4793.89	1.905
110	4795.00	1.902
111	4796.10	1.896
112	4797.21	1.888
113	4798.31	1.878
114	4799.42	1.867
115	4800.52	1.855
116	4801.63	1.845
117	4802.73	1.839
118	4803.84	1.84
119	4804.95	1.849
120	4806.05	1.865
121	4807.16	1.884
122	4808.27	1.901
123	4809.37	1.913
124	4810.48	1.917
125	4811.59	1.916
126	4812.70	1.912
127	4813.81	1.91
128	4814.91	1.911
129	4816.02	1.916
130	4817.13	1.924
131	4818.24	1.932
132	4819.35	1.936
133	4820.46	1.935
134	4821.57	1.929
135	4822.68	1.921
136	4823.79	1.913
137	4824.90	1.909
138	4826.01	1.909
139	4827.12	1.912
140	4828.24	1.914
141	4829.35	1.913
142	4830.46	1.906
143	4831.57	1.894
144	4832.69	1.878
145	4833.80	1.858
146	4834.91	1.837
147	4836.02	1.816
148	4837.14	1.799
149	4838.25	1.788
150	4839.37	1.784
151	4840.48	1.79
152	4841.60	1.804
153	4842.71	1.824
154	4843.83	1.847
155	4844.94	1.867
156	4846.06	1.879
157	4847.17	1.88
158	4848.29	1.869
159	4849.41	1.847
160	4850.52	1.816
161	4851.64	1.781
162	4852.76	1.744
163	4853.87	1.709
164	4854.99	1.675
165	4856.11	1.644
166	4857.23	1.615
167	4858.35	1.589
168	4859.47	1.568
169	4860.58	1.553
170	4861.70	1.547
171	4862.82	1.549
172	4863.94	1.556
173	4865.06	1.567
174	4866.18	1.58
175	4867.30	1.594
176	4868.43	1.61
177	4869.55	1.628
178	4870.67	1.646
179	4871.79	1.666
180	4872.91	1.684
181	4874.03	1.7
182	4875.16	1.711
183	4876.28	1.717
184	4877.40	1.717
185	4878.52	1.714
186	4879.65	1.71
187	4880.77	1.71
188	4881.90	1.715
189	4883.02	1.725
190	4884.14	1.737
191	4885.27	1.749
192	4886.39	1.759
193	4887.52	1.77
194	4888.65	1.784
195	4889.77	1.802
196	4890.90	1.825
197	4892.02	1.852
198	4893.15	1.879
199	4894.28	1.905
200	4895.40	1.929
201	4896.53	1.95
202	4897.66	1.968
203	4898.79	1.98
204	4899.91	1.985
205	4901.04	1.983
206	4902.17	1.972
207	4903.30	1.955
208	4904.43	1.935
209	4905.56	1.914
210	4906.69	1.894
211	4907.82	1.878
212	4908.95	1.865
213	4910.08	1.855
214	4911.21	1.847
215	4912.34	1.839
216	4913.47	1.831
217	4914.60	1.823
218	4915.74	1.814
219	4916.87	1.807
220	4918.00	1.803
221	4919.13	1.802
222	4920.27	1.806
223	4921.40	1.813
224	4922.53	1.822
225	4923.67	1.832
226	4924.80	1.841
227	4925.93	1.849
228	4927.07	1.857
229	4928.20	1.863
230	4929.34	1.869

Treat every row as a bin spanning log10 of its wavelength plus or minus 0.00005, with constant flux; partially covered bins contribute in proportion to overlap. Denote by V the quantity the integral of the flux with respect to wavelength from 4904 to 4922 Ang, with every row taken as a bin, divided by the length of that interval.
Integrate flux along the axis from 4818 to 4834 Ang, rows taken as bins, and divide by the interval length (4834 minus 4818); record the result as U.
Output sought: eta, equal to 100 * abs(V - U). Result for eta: 6.6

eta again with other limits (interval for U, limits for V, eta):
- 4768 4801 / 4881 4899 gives 2.1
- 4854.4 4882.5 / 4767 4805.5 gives 20.7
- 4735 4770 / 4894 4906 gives 12.1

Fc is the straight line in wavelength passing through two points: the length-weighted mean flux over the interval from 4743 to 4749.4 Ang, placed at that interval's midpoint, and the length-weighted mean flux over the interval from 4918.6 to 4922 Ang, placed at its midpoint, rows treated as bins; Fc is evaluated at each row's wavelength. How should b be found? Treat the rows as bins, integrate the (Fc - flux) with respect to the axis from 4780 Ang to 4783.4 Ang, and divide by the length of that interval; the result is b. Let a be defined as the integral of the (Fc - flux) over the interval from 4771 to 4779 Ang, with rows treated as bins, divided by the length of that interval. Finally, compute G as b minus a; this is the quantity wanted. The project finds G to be 0.04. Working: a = 0.03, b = 0.08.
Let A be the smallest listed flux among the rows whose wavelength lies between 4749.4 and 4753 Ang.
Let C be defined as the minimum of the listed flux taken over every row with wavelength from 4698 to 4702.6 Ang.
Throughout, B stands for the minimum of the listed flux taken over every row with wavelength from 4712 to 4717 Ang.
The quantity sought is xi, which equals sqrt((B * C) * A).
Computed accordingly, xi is 2.42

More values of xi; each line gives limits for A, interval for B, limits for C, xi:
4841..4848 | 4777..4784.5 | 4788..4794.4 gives 2.45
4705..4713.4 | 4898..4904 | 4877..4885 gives 2.42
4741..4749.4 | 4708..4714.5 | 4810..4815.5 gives 2.48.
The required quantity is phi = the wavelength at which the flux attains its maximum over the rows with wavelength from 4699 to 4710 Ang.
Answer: 4699.90 Ang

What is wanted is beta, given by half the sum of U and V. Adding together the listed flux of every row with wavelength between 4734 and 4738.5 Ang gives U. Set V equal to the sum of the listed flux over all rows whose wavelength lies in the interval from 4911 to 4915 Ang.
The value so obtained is 7.29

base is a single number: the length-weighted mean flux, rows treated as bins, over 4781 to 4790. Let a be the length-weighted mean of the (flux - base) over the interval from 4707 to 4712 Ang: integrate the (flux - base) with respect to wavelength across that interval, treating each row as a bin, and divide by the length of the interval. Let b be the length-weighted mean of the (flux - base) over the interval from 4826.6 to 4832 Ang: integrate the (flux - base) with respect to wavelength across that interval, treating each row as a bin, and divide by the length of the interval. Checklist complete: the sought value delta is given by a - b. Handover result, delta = -0.14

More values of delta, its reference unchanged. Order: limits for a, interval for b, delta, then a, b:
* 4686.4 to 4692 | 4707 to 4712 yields -0.05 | -0.11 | -0.05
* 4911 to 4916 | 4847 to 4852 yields -0.01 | 0.01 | 0.02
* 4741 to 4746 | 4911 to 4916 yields 0.05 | 0.06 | 0.01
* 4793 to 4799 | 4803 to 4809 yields 0.03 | 0.07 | 0.05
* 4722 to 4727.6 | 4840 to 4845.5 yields 0.03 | 0.03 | 0.01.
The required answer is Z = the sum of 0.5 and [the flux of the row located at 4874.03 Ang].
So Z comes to 2.20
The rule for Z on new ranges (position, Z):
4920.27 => 2.31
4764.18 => 2.27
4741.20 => 2.34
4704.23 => 2.25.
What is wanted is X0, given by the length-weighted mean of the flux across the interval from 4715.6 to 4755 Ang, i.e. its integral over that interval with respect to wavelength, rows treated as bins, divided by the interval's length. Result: 1.85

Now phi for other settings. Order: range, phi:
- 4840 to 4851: 4847.17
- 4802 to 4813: 4810.48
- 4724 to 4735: 4724.86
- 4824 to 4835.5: 4828.24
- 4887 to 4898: 4897.66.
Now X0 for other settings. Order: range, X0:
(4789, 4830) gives 1.90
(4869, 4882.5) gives 1.69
